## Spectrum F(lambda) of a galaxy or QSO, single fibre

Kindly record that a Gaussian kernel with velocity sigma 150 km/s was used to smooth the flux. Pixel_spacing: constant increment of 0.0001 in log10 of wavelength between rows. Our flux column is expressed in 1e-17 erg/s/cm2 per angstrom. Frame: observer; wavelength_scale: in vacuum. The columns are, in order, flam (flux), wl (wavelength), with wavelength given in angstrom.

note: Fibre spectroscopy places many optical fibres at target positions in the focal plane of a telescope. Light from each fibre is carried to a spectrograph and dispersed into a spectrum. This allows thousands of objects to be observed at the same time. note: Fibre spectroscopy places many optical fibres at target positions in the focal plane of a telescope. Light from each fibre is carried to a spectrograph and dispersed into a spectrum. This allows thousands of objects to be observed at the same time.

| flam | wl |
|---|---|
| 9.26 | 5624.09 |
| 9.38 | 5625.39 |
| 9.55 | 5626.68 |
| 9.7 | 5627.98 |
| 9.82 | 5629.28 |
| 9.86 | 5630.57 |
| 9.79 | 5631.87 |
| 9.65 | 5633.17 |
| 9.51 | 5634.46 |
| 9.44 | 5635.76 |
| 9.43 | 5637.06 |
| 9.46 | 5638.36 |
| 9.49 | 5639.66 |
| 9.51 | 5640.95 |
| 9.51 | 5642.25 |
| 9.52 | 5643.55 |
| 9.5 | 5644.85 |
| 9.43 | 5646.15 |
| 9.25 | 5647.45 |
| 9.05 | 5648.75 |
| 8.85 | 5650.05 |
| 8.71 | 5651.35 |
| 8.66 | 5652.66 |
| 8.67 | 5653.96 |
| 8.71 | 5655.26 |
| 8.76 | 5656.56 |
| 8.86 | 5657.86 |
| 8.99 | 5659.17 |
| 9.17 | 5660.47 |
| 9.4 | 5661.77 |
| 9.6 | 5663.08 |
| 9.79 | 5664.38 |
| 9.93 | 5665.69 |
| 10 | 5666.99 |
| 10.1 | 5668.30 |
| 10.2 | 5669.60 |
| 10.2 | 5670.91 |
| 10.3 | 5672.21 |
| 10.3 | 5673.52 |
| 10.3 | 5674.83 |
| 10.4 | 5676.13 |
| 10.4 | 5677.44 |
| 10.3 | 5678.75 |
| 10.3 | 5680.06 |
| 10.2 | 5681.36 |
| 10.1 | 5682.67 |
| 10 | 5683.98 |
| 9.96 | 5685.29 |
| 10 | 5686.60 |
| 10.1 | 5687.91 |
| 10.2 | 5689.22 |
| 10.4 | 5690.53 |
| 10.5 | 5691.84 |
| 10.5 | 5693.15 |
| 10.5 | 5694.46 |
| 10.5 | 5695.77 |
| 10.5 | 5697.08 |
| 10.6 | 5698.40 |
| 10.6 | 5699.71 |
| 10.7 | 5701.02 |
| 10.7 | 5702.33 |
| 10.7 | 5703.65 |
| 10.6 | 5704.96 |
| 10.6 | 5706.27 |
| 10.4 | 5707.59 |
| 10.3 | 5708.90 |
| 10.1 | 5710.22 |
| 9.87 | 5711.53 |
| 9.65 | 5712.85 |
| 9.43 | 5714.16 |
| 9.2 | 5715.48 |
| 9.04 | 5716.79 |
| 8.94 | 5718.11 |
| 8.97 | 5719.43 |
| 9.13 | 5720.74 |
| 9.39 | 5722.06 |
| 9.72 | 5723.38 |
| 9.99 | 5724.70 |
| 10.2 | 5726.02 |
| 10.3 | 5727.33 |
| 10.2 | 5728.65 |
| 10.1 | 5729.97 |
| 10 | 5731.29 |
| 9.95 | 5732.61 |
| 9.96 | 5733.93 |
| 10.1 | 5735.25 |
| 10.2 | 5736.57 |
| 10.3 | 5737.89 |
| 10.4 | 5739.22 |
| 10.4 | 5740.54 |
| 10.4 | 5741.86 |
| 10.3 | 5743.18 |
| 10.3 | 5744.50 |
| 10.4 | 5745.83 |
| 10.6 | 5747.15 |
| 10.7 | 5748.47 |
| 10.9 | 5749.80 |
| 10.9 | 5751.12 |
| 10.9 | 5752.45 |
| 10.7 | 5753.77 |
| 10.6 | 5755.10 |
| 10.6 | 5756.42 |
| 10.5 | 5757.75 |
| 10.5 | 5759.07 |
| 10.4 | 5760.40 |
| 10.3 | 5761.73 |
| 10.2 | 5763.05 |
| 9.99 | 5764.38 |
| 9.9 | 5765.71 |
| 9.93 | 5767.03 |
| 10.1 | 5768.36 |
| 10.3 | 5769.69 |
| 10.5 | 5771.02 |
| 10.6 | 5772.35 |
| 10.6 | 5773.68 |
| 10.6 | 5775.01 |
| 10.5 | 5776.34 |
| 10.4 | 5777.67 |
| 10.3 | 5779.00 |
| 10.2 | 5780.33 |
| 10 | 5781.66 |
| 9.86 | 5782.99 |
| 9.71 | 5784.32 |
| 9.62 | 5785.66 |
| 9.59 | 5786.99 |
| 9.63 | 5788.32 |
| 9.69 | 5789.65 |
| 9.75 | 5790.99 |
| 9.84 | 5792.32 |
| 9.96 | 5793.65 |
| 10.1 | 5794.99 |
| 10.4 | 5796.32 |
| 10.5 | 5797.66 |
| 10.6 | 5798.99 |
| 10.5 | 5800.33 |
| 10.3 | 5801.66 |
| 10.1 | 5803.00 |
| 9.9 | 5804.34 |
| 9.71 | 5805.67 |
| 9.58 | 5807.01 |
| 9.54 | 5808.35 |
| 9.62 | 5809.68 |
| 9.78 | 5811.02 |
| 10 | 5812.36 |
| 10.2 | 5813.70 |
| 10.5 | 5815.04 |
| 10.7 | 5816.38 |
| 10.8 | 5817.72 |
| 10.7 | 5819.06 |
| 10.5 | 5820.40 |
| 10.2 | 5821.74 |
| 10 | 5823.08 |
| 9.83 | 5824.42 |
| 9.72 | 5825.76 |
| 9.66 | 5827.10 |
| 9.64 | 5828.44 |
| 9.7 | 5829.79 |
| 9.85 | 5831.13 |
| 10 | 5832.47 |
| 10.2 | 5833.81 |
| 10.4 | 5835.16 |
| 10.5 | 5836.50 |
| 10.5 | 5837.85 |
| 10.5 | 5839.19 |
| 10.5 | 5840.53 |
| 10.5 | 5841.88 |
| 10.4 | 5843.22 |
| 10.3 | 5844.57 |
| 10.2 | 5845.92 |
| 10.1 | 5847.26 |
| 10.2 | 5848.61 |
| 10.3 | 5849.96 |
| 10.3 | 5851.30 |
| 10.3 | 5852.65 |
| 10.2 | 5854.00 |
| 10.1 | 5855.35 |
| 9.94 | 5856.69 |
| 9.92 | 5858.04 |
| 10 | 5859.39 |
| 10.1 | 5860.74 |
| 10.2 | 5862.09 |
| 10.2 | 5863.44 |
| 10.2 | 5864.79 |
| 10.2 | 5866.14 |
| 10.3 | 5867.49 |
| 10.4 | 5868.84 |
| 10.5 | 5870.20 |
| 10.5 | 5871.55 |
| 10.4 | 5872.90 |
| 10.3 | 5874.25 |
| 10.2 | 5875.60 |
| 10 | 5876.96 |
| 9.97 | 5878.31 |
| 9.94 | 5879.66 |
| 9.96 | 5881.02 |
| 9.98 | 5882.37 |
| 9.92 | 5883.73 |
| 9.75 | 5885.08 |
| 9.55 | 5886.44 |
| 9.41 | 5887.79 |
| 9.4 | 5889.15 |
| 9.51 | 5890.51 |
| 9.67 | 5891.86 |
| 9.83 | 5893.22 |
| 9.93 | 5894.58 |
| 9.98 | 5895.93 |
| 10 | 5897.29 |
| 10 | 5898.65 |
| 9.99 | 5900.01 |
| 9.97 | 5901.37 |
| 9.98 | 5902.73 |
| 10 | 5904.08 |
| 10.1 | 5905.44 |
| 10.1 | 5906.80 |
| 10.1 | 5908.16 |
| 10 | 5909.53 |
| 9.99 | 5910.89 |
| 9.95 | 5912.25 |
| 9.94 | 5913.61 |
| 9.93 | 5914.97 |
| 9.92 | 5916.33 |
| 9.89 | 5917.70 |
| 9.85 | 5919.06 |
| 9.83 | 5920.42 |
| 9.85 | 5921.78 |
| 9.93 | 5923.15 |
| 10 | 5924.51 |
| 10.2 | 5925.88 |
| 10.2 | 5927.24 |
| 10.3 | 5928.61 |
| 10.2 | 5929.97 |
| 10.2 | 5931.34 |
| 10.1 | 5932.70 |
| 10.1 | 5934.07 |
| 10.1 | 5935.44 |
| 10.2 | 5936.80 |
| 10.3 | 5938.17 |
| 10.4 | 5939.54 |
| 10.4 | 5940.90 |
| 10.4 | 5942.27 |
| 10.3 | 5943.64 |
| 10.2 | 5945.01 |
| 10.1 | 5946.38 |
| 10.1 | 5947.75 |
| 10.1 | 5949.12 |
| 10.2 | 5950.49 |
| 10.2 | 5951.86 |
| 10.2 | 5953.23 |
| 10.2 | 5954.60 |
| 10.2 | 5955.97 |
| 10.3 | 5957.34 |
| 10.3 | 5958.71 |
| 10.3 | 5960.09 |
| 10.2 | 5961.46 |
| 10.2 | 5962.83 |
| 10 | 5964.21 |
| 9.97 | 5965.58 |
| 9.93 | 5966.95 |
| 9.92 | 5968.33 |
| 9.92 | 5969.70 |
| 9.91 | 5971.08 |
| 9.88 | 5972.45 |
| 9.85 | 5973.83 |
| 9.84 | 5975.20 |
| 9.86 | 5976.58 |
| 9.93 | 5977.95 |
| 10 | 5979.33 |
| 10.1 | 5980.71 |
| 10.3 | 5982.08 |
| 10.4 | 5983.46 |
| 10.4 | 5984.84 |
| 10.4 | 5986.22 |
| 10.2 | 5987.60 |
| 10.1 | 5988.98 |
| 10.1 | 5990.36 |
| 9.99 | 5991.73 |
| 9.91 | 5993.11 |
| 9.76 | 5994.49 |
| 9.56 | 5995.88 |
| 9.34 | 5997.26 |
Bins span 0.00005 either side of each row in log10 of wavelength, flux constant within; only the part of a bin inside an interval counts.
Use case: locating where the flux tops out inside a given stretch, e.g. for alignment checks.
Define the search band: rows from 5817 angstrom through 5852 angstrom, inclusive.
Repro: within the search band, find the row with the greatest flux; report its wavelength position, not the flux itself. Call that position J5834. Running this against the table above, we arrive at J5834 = 5817.72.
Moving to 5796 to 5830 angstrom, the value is 5817.72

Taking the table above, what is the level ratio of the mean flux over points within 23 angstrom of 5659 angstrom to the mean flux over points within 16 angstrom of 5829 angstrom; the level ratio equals 0.94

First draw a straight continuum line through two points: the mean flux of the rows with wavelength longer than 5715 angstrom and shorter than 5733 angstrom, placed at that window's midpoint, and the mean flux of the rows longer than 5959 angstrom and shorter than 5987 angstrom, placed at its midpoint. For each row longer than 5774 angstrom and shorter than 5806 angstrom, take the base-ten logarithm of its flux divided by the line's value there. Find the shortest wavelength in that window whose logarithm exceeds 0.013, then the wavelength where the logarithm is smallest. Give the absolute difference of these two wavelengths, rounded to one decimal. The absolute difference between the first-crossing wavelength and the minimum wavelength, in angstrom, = 12.0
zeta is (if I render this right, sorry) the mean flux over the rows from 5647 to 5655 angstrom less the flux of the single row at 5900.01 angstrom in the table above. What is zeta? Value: -1.1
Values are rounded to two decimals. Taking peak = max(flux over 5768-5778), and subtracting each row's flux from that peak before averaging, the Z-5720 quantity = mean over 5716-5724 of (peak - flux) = 1.40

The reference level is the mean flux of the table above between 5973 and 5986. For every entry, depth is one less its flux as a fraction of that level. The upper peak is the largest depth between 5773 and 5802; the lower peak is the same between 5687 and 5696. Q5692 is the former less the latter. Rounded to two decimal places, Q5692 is 0.05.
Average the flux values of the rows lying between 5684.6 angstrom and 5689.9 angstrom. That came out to 10.1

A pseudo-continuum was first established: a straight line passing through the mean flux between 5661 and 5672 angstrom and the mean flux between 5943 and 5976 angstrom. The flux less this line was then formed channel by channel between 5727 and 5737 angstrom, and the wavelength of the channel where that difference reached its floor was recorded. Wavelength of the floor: 5732.61 angstrom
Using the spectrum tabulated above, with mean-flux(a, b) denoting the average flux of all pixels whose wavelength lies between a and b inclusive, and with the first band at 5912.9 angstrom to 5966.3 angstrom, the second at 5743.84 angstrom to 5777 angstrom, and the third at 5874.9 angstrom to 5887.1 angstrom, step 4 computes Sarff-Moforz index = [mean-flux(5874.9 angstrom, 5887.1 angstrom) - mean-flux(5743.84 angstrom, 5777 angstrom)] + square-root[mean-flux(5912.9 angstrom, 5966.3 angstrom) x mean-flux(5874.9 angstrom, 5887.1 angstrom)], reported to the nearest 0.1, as 9.5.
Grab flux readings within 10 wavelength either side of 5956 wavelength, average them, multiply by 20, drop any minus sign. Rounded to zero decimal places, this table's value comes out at 203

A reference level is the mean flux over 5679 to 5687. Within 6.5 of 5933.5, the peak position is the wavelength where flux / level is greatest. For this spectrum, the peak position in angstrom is 5939.54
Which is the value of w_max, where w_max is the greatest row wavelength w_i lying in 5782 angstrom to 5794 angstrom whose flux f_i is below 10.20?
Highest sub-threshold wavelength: 5793.65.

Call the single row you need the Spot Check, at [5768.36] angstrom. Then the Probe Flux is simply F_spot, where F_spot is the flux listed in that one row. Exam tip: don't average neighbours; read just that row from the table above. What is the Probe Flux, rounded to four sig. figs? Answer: 10.10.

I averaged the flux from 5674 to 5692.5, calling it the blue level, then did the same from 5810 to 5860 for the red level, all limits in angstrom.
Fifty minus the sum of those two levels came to 29.6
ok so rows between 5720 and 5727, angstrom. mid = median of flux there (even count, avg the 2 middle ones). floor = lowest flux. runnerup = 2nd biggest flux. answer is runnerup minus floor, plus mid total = 10.6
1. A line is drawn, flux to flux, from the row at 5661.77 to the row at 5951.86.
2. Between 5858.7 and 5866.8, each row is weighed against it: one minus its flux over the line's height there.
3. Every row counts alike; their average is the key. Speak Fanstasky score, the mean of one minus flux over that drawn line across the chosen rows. -0.02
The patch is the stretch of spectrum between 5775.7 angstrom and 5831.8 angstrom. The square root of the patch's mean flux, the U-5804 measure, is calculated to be 3.17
